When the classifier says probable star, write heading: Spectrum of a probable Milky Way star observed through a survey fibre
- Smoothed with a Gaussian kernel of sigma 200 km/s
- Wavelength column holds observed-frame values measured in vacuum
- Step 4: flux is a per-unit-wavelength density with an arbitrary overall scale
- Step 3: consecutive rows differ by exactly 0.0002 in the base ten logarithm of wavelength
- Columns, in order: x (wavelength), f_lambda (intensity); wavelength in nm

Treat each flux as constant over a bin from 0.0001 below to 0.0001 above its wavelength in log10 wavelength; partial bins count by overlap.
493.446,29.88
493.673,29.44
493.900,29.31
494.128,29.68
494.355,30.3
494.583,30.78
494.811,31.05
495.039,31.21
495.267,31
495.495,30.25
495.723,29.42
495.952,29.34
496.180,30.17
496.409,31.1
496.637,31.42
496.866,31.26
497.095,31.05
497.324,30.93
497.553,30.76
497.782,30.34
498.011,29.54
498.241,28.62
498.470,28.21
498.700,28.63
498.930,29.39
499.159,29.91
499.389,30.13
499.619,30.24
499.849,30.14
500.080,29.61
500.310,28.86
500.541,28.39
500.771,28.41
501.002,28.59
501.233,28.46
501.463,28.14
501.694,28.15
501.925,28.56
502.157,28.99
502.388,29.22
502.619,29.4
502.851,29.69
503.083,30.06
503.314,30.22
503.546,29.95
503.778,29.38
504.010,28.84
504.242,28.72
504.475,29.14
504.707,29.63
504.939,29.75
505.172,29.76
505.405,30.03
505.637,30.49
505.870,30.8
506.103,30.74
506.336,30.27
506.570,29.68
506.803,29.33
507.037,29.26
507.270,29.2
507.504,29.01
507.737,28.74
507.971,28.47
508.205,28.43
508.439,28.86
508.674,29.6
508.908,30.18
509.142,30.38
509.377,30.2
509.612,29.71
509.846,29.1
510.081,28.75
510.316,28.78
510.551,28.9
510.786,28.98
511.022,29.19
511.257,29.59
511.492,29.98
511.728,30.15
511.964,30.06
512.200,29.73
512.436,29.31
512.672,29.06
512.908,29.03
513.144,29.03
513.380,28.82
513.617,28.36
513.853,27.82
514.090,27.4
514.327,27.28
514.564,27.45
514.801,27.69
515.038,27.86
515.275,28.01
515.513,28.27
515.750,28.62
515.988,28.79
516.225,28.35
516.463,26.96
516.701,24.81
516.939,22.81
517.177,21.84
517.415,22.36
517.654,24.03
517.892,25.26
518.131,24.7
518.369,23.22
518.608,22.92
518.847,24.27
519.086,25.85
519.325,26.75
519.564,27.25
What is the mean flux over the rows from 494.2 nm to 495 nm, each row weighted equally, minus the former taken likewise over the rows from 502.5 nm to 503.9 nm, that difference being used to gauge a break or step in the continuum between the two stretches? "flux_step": 0.9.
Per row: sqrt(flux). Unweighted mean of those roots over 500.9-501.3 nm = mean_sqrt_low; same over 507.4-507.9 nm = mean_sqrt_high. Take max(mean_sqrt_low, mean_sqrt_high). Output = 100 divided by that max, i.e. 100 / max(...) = 18.6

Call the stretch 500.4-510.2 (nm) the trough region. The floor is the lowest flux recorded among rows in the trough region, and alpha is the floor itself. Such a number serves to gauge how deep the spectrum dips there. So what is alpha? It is 28.14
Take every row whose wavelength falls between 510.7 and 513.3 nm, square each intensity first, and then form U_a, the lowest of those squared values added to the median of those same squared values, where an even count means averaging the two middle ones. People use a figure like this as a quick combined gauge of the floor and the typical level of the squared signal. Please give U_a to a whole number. 1699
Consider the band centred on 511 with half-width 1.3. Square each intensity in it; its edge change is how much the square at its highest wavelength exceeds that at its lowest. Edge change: 37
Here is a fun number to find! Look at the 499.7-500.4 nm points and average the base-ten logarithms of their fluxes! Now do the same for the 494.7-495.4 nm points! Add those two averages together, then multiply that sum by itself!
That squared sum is 8.78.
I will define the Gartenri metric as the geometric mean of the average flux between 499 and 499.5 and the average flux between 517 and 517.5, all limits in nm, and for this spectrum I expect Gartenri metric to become 25.8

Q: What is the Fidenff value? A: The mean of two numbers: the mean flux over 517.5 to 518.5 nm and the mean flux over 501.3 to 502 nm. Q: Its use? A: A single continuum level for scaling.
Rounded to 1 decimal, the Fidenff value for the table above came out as 26.3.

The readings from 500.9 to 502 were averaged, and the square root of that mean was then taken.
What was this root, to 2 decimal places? 5.33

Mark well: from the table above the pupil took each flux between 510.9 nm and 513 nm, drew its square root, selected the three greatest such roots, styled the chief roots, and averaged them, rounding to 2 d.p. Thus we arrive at 5.48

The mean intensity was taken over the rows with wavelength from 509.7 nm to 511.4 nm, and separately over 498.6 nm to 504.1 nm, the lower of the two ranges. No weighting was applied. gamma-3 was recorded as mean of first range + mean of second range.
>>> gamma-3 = 58.3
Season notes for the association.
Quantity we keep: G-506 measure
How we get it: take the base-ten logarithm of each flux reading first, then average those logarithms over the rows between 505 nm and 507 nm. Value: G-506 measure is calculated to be 1.48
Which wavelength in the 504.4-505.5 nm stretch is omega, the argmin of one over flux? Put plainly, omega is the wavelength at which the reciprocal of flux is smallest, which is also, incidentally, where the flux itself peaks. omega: 505.405 nm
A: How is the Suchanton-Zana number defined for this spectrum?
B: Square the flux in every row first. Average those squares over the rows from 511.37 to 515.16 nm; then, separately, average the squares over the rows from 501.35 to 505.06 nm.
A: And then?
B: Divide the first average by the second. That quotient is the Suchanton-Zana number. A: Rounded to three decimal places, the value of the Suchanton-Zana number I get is 0.963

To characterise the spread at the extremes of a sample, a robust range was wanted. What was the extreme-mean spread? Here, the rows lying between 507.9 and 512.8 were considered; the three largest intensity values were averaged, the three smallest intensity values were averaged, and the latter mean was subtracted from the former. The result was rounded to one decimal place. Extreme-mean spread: 1.7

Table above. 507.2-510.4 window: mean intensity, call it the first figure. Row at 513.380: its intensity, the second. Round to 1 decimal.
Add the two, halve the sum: 29.0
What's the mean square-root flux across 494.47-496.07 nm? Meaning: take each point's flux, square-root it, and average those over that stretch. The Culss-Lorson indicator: 5.52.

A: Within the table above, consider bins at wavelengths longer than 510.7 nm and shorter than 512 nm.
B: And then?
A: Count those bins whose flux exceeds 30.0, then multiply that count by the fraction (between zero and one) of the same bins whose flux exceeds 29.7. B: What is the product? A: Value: 1.0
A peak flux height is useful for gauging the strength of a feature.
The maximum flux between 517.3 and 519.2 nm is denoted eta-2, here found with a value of 25.85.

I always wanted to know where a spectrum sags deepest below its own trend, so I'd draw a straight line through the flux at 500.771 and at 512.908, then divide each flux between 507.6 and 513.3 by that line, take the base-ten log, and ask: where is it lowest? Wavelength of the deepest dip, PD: 508.205 nm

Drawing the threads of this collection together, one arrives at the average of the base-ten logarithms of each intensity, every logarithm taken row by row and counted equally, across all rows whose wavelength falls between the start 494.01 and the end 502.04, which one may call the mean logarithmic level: 1.47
